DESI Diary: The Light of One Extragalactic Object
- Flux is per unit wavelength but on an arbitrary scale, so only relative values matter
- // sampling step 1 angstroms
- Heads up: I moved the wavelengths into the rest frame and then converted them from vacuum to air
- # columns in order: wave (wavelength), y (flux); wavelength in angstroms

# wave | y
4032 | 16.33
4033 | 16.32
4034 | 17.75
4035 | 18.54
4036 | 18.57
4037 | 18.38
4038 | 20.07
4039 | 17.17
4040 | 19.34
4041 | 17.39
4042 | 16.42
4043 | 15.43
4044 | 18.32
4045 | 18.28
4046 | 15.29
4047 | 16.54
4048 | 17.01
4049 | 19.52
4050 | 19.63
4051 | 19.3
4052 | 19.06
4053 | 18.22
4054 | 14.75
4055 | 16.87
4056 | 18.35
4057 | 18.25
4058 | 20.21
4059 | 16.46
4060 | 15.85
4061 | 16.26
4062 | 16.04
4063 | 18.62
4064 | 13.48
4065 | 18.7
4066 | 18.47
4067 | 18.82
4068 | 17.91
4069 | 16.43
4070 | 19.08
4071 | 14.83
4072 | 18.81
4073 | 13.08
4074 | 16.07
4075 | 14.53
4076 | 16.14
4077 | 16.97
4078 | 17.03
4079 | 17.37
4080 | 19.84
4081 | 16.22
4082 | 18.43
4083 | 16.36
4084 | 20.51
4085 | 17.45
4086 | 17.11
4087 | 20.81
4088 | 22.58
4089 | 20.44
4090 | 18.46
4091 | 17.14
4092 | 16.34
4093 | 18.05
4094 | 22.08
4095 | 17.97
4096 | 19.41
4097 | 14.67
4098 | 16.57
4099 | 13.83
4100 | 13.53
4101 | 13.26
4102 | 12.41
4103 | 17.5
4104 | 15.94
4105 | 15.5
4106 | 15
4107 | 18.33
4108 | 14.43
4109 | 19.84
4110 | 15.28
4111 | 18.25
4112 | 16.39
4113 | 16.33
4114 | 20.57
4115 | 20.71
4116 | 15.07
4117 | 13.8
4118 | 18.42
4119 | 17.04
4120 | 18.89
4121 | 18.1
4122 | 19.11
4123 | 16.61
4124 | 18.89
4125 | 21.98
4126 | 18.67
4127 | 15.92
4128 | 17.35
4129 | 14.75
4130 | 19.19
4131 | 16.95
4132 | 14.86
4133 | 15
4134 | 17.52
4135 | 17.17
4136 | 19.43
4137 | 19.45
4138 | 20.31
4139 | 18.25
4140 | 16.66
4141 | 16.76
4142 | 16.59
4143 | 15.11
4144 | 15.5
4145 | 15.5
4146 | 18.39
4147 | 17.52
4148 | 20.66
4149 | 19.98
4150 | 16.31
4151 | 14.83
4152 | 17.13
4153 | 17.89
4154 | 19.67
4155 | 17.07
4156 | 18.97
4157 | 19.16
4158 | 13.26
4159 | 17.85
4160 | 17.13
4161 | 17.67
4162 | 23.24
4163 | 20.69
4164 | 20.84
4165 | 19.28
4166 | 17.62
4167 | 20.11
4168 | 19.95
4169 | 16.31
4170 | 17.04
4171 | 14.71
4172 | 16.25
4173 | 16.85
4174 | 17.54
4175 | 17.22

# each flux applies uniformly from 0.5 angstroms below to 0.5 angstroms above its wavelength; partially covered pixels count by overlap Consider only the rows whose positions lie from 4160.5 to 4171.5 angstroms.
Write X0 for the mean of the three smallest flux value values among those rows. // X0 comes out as 16.0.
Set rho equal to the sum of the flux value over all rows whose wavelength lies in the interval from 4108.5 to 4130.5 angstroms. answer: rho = 391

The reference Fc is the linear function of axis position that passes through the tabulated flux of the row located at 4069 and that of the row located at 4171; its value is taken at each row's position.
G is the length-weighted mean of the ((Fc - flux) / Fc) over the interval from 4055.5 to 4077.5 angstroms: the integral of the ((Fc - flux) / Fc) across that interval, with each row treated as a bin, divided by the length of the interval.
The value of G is -0.030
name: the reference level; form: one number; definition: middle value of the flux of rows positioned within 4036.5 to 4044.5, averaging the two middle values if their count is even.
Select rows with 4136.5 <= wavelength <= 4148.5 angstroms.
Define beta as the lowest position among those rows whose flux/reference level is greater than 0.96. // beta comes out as 4137 angstroms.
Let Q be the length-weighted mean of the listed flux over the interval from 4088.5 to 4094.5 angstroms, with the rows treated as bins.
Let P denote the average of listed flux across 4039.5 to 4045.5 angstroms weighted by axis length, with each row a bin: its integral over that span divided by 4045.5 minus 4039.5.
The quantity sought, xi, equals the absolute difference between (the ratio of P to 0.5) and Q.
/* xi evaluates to 16.3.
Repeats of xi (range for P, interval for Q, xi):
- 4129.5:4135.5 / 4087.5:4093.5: 14.7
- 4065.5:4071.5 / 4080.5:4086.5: 17.5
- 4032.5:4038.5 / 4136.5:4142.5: 18.5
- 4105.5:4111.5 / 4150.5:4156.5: 16.1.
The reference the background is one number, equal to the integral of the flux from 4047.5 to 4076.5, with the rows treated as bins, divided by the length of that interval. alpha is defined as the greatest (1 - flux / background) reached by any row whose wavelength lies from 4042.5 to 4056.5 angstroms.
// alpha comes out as 0.15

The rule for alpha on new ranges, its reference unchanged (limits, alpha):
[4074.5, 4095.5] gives 0.16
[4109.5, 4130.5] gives 0.20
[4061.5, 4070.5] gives 0.22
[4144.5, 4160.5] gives 0.23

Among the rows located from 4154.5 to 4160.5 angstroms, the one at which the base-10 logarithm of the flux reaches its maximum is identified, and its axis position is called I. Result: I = 4157 angstroms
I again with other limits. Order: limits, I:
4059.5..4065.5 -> 4065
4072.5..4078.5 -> 4078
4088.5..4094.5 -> 4094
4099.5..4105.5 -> 4103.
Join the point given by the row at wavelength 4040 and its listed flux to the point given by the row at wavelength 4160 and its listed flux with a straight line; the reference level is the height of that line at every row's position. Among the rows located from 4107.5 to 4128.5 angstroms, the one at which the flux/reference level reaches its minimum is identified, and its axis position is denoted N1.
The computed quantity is 4117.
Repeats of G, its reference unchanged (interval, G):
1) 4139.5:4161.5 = -0.146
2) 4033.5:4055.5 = -0.057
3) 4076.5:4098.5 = -0.133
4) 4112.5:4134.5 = -0.130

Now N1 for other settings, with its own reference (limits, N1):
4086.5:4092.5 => 4092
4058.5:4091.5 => 4073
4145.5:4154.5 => 4151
